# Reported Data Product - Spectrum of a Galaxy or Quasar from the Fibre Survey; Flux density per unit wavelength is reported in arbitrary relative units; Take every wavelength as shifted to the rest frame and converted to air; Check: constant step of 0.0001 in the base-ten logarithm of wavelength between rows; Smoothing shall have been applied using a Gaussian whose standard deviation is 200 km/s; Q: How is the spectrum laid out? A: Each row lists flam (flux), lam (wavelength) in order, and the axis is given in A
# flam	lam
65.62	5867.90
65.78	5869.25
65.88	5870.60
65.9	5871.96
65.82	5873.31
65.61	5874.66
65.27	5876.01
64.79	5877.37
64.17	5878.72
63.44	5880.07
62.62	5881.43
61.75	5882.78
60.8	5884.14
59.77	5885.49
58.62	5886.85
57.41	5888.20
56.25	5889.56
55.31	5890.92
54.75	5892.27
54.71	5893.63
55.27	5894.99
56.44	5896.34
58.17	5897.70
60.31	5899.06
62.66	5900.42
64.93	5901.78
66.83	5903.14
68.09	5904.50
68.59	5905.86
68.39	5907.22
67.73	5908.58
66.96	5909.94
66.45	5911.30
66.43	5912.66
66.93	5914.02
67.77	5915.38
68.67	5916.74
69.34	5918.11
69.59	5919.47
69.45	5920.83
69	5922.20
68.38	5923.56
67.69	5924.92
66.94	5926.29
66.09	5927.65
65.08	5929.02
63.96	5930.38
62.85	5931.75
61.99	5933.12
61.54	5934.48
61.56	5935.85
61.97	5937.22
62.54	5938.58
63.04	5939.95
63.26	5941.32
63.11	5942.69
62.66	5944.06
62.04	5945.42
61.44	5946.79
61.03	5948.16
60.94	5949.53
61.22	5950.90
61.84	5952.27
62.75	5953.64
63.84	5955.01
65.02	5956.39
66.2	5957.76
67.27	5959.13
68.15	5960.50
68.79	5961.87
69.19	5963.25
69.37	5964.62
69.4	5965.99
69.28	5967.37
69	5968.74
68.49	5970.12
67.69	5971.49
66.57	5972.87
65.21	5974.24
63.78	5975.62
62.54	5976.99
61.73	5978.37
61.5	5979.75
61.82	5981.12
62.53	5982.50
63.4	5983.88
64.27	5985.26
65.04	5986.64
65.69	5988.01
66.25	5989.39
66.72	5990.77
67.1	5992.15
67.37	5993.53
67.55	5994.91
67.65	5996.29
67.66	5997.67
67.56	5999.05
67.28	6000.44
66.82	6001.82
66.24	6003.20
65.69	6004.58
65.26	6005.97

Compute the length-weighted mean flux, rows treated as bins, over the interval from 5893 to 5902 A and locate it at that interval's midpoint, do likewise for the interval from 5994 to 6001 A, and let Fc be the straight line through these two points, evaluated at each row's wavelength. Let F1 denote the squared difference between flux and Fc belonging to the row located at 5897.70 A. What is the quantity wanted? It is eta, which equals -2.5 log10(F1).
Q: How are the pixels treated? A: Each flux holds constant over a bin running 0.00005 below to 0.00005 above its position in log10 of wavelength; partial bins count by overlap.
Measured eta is 1.6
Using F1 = 0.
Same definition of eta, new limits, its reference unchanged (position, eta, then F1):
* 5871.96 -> -4.9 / 91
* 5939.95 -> 0.9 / 0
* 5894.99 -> -2.5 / 10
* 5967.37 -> -3.2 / 20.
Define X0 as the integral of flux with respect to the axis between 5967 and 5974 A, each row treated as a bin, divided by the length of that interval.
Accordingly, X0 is 68.0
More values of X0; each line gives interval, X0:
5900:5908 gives 66.7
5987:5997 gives 66.9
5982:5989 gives 64.3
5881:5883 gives 62.4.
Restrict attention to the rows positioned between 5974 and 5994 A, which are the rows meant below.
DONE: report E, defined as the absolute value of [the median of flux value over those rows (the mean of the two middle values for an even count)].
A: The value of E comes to 64.3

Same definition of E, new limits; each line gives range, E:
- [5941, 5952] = 61.7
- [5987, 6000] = 67.4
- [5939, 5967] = 63.2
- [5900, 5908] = 67.5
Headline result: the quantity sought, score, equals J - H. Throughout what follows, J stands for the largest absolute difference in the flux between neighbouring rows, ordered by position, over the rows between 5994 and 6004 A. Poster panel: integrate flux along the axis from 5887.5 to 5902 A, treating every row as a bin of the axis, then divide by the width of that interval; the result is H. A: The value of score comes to -57.0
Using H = 57.6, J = 0.58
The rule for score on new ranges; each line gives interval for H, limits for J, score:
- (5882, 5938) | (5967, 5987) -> -62.1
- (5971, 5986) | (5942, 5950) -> -63.0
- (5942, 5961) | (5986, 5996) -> -62.7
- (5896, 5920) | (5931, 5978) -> -64.5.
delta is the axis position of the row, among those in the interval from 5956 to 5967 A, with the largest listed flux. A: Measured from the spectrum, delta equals 5965.99 A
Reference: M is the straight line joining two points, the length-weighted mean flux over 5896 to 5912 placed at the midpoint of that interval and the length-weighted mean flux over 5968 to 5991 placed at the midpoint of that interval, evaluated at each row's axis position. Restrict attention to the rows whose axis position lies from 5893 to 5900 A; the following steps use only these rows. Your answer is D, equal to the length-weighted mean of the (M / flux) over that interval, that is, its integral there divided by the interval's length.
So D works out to 1.13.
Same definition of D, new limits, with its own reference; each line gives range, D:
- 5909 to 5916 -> 0.97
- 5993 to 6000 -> 0.96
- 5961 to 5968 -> 0.94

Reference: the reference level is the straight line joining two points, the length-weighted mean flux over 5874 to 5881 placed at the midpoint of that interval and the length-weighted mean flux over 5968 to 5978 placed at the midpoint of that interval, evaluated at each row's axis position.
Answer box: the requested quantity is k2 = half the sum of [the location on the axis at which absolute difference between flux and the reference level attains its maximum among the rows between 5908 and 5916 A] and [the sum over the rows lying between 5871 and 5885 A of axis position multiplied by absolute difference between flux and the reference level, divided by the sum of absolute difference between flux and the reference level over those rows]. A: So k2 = 5894.2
